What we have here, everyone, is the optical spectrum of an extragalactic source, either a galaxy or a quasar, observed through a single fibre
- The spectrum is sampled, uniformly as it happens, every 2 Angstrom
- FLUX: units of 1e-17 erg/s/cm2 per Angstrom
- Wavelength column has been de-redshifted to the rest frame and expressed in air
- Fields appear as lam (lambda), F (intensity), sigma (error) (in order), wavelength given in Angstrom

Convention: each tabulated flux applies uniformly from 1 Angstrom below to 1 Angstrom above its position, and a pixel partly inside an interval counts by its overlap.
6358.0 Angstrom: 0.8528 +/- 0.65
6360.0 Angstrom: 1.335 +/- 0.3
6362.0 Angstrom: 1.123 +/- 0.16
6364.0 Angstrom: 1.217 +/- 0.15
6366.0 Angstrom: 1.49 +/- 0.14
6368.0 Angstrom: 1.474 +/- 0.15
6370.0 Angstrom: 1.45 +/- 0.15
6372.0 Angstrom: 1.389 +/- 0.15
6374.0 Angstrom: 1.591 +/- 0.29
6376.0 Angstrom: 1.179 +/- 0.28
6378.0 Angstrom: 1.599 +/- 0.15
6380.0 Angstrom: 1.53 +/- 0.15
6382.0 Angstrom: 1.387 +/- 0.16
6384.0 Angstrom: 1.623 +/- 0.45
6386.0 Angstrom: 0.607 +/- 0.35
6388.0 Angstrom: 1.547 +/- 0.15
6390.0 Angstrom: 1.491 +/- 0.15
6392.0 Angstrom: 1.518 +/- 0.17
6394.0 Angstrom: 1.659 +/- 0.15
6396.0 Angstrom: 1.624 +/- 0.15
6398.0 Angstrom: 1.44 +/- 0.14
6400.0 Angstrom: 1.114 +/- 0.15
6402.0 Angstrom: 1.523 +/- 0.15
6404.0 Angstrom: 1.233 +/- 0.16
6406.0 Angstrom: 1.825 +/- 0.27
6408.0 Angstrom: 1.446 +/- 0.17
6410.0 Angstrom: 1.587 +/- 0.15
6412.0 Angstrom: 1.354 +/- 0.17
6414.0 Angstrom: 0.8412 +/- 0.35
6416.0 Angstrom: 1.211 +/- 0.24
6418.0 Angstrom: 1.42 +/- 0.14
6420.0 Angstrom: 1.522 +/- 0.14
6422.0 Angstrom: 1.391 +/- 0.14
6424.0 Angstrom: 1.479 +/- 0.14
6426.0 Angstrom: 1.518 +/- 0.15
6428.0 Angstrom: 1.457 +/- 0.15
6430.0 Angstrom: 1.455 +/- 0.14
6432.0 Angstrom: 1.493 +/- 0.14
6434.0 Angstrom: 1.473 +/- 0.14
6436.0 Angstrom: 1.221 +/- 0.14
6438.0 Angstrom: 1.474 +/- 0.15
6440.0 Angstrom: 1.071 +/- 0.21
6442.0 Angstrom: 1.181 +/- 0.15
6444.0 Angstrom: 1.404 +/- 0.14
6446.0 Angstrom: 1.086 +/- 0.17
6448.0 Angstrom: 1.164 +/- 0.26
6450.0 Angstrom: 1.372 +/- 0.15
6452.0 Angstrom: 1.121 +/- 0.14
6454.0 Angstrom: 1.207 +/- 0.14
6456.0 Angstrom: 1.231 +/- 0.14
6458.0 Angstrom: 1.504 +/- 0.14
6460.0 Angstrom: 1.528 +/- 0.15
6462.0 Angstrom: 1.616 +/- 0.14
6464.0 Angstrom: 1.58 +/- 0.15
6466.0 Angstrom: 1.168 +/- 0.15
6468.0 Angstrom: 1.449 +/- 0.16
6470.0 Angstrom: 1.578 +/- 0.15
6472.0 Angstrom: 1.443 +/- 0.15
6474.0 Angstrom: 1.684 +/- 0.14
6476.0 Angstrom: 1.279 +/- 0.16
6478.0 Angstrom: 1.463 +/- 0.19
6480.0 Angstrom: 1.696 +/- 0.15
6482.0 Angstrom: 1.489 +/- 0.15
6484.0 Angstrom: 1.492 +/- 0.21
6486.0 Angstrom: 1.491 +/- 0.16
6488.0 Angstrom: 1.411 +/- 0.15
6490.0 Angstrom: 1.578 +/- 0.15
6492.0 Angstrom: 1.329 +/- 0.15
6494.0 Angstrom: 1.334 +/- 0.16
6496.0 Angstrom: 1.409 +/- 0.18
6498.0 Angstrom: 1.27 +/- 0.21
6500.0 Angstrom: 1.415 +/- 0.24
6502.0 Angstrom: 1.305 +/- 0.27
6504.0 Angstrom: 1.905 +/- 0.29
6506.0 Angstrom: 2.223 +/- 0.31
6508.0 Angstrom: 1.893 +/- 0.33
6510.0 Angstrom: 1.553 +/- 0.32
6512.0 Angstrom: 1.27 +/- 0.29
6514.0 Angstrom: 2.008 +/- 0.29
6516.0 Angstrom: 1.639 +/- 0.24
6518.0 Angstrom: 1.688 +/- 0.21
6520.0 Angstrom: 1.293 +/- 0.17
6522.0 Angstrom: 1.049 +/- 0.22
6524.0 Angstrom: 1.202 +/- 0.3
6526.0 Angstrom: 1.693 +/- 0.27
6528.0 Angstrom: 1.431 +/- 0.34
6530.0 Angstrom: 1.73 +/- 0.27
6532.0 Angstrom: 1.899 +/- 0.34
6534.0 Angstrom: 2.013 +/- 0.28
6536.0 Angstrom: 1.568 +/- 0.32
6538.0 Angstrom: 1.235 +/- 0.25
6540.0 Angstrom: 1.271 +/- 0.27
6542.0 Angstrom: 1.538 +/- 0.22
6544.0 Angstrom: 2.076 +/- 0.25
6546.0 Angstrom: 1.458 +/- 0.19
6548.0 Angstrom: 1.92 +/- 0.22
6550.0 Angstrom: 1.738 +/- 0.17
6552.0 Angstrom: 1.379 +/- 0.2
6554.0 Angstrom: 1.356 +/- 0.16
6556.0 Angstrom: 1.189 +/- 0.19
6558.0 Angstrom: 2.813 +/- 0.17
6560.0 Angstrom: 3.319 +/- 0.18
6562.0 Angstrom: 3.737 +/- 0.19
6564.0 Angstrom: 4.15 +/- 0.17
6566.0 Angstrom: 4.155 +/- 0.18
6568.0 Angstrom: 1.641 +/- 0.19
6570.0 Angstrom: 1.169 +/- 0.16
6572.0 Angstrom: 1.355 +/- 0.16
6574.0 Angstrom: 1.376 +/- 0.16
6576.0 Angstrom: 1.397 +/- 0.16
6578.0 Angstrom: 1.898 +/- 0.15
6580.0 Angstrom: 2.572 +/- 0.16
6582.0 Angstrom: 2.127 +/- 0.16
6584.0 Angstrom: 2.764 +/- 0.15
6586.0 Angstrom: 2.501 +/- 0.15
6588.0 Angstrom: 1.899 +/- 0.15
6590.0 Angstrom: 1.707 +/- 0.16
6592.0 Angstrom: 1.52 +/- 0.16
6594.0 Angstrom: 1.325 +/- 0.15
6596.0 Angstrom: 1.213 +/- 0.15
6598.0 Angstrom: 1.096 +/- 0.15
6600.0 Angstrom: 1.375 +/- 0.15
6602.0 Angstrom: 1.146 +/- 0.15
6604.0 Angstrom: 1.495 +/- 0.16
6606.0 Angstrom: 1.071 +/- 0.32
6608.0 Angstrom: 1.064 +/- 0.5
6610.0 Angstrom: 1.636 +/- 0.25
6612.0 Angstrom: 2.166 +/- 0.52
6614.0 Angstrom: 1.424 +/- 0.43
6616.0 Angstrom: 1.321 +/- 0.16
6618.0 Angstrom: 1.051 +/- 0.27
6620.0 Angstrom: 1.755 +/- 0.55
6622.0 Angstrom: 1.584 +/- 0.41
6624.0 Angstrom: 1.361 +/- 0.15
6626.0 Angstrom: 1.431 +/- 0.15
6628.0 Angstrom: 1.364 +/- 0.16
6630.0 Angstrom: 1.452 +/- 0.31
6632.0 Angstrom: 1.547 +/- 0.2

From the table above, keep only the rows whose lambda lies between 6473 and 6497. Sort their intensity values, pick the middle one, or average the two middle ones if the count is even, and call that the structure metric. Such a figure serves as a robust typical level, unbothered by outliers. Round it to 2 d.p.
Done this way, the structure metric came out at 1.48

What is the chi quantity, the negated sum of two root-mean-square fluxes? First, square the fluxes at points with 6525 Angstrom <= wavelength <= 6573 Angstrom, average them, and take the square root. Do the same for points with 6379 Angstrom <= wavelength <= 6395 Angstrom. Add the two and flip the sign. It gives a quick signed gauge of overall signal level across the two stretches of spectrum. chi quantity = -3.6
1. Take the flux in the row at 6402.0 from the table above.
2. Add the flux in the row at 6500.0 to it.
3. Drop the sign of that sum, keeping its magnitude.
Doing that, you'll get 2.94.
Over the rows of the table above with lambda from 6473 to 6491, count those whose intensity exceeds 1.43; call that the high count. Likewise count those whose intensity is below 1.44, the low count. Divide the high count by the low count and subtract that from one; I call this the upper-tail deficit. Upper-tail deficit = -2.5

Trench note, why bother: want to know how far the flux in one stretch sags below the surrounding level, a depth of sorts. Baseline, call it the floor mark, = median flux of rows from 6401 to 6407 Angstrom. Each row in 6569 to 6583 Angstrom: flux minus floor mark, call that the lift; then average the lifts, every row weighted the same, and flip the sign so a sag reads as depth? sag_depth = -0.2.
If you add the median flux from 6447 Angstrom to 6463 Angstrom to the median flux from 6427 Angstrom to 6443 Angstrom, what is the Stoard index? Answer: 2.76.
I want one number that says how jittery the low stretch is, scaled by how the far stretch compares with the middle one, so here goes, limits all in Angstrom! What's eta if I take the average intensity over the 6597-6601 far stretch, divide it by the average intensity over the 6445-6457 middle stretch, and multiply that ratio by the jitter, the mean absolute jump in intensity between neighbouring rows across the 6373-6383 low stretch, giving 0.27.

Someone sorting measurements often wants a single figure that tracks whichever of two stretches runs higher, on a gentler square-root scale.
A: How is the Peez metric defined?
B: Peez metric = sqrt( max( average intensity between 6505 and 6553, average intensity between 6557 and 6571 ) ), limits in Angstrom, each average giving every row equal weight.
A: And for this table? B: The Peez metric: 1.73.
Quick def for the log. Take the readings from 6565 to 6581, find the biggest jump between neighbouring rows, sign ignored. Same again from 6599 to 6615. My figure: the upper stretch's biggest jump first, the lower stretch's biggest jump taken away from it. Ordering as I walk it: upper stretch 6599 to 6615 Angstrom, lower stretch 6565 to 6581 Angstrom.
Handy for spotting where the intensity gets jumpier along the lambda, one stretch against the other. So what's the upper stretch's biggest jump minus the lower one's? -1.8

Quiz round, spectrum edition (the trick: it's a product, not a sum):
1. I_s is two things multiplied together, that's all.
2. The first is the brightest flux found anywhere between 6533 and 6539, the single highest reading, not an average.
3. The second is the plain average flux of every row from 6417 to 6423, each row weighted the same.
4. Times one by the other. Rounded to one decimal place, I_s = 2.9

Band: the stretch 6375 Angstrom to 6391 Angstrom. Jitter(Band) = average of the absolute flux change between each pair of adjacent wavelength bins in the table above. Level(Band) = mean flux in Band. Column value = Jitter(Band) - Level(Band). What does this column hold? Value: -0.96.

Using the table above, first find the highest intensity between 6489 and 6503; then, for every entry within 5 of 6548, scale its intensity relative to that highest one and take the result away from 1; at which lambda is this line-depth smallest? 6544.0 Angstrom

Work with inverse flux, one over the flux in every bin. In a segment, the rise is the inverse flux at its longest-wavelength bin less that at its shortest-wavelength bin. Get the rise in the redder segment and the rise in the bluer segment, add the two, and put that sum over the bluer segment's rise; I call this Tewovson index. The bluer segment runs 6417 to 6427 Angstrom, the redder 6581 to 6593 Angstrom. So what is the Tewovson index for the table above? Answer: -3.1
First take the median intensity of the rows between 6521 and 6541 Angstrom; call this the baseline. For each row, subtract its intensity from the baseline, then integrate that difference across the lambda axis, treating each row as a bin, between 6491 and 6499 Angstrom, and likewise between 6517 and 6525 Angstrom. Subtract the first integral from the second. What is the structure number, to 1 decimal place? 0.2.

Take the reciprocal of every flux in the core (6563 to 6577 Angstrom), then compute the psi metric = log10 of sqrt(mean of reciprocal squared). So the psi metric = -0.199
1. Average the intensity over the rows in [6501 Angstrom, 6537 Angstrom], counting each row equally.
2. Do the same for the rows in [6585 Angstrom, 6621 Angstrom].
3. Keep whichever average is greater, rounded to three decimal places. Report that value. 1.631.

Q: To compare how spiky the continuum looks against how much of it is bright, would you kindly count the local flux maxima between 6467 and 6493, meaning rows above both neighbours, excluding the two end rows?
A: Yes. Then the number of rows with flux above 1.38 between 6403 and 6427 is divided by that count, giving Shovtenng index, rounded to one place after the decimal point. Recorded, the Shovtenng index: 1.6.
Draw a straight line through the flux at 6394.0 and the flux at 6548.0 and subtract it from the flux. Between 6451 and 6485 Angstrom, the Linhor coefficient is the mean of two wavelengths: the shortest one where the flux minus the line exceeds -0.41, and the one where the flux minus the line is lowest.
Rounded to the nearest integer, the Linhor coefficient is 6455 Angstrom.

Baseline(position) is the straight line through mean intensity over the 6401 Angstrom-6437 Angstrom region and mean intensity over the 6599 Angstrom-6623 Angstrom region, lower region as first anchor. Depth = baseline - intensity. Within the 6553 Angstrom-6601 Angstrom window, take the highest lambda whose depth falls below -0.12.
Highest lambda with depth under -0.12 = 6590.0 Angstrom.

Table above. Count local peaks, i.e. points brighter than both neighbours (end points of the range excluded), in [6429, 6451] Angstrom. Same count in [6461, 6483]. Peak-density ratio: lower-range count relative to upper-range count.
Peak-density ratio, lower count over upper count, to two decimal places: 1.00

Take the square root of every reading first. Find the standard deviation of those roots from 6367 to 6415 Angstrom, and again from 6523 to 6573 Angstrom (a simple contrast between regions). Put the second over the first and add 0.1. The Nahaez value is 2.5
